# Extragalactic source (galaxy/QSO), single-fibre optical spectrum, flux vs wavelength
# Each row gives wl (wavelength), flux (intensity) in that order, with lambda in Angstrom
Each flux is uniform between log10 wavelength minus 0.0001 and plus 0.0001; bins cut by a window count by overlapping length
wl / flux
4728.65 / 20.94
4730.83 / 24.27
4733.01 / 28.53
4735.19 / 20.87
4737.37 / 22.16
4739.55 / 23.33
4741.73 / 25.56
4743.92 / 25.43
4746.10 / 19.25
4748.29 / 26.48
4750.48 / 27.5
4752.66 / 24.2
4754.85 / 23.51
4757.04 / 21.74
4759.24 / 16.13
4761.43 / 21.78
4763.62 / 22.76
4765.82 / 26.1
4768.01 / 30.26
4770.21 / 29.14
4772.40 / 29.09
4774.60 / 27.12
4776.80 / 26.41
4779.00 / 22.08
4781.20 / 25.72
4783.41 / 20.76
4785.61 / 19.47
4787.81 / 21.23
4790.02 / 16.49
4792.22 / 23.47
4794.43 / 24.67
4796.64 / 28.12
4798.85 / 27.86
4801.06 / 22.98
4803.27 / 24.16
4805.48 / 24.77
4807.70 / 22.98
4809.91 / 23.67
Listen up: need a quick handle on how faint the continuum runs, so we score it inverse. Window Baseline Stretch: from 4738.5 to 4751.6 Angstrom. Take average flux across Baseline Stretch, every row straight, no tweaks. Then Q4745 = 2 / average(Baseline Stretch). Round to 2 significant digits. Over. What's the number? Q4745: 0.081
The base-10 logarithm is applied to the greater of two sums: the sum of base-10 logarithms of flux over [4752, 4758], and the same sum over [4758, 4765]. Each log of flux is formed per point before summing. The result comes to 0.612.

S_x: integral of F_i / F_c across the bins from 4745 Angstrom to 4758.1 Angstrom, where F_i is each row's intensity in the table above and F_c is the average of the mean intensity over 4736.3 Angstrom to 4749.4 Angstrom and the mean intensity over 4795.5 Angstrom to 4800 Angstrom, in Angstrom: 12.1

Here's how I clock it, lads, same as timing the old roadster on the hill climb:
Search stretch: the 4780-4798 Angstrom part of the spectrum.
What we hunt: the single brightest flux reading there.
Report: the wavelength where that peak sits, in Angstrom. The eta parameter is 4796.64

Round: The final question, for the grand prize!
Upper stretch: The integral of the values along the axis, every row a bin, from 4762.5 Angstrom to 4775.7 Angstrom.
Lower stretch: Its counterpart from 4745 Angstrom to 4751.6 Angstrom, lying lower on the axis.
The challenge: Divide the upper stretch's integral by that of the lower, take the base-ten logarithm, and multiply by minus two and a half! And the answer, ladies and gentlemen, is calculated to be -0.9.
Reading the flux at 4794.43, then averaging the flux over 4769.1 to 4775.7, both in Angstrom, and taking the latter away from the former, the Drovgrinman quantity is -4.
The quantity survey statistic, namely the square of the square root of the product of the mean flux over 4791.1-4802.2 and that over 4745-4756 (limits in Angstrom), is 615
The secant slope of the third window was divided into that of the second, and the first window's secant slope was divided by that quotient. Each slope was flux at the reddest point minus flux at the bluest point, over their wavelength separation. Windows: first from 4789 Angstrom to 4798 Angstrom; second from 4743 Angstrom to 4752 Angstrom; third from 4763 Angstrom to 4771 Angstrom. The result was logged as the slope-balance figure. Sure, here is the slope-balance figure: 5.4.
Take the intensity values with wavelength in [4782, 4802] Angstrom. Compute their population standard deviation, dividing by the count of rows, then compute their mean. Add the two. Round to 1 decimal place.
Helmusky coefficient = 26.4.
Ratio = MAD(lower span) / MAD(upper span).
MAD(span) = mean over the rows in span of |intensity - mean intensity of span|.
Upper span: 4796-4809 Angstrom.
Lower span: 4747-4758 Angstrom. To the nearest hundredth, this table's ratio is 0.97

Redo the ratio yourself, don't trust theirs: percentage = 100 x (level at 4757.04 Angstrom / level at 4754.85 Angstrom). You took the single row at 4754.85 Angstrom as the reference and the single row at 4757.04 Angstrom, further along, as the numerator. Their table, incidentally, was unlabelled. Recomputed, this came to 92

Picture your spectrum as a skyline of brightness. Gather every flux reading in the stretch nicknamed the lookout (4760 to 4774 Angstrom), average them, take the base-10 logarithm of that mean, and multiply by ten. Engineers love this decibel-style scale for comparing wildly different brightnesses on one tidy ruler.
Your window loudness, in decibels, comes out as 14.2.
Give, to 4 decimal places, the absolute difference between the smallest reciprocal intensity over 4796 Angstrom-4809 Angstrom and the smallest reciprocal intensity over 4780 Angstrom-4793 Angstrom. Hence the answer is 0.0033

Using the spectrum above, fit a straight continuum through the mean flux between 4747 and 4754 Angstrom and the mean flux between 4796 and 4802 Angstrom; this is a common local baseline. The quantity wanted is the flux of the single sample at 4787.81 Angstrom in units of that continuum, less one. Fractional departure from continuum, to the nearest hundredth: -0.19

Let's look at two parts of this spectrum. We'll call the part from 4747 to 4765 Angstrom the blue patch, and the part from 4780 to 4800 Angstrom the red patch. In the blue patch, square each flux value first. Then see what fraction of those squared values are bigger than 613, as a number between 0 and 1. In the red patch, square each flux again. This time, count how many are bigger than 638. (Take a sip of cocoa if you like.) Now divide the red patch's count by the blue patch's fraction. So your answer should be 12.0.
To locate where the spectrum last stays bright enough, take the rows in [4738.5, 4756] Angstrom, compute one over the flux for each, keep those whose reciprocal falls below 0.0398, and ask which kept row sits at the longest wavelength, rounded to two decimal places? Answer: 4750.48 Angstrom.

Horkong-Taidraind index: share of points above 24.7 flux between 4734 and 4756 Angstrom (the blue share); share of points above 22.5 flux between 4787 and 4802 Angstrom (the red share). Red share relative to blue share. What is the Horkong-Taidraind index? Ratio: 1.8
